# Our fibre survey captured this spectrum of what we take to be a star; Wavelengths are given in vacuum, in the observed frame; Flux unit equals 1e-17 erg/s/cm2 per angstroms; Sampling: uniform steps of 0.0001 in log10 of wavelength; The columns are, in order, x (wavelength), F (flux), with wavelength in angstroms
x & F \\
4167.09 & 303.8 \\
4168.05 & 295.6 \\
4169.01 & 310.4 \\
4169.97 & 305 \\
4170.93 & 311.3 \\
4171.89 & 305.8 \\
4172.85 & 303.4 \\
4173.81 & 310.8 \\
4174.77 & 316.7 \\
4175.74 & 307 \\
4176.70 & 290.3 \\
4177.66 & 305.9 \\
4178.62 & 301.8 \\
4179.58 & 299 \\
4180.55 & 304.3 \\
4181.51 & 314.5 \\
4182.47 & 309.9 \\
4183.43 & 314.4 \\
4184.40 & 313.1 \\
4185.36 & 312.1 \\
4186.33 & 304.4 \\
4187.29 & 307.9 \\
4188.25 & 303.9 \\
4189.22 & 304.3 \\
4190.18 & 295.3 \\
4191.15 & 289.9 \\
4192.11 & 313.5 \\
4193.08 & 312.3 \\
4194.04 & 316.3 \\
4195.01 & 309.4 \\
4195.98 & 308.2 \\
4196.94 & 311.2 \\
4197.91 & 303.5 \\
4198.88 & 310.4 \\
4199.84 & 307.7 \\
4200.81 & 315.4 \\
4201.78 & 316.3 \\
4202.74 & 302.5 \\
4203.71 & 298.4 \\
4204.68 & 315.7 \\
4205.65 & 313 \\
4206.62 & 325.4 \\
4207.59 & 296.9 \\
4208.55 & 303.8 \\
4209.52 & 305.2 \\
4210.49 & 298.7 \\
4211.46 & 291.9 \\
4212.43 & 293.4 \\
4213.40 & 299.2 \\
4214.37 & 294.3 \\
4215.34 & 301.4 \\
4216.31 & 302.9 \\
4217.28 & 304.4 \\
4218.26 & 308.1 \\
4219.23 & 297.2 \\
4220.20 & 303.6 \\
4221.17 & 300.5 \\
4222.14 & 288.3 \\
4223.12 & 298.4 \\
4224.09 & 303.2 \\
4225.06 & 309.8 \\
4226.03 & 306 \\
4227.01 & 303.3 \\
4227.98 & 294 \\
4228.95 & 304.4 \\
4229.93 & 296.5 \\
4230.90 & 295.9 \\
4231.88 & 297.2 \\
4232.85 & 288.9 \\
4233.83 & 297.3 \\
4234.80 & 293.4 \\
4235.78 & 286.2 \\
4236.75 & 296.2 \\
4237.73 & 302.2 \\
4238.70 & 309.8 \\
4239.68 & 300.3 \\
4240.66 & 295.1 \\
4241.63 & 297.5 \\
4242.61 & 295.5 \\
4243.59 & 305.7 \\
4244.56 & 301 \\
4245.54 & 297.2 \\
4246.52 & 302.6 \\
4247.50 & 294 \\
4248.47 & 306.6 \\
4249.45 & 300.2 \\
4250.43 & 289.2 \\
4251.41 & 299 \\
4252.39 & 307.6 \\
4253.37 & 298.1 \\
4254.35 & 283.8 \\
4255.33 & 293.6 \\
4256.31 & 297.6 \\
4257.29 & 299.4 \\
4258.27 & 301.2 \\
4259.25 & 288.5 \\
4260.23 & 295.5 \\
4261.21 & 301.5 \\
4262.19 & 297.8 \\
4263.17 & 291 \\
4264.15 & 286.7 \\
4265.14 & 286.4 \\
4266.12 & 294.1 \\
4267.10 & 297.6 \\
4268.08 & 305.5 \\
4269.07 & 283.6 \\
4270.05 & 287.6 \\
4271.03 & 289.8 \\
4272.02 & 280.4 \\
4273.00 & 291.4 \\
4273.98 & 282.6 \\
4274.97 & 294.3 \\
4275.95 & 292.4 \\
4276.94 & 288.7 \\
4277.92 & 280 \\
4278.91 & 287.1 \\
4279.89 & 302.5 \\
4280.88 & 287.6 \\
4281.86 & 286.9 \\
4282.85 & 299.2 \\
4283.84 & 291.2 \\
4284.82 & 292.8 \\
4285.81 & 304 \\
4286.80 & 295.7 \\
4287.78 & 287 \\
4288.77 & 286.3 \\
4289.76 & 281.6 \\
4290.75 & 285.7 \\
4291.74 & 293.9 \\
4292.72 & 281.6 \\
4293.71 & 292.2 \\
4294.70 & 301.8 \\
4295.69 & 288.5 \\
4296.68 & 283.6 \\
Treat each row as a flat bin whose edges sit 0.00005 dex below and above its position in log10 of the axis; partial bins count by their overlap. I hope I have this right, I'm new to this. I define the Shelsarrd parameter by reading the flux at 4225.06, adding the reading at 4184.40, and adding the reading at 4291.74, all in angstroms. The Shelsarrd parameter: 917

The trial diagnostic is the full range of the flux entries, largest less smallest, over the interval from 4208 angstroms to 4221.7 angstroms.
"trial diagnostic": 16.2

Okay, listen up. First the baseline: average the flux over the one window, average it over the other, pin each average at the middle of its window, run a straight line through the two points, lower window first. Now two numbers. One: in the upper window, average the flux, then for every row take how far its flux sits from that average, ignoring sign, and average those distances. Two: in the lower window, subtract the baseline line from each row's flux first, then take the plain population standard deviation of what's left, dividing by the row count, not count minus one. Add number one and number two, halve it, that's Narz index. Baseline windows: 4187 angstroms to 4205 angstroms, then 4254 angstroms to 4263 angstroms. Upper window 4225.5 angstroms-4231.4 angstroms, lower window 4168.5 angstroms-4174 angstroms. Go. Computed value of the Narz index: 3.83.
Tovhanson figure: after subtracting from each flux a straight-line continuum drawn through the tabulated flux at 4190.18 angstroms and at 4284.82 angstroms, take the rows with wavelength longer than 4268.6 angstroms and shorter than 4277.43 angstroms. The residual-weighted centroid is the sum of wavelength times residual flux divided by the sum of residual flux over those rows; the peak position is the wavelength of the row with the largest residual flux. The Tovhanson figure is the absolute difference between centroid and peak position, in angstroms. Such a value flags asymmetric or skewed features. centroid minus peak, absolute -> 3.0 angstroms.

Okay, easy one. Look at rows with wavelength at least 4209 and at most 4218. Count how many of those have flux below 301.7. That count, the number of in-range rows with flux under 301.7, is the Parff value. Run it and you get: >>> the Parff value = 6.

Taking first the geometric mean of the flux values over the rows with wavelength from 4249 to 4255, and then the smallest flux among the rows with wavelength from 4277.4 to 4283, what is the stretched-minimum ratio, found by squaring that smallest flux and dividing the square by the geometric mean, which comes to 264.7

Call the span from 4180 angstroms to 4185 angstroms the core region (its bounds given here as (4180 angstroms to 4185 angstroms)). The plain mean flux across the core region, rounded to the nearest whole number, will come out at 311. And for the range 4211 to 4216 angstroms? 296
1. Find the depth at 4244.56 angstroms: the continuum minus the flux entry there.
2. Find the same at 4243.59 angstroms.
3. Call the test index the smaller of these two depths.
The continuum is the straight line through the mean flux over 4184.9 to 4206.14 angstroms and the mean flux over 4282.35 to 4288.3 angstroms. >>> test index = -5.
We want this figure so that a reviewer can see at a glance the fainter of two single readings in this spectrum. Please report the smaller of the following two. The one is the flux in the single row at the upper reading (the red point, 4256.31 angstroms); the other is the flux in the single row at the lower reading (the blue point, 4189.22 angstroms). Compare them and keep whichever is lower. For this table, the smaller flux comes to 297.6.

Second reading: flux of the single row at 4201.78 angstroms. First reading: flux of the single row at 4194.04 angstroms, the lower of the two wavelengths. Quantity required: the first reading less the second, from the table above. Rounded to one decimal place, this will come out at 0.0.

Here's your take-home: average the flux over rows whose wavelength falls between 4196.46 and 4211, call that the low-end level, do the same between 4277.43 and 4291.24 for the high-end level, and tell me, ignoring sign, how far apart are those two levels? 18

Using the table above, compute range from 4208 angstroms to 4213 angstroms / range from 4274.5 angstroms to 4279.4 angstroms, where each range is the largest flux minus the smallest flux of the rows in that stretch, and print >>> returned 0.9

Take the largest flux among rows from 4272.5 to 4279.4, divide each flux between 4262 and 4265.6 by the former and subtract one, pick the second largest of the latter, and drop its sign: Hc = 0.011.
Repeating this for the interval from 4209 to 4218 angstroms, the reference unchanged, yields 0.034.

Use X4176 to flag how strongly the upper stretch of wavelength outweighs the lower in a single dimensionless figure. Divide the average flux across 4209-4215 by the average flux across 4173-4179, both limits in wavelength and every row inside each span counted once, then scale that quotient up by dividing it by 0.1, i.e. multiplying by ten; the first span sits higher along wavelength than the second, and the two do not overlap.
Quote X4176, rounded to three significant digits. 9.73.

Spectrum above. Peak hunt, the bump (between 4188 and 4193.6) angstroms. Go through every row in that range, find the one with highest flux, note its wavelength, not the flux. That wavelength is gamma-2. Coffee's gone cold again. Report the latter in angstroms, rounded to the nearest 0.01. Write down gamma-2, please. 4192.11 angstroms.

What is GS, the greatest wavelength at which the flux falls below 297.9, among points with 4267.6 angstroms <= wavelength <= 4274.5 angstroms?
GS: 4273.98 angstroms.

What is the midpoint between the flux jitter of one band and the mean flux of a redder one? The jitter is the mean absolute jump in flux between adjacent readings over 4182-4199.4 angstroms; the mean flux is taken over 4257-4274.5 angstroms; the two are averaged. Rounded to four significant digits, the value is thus 148.8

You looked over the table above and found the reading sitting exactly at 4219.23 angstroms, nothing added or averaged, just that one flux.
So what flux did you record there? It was 297.2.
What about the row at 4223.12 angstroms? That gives 298.4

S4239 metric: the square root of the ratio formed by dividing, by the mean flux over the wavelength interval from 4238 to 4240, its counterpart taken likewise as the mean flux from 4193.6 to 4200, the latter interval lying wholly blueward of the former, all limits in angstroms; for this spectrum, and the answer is 1.007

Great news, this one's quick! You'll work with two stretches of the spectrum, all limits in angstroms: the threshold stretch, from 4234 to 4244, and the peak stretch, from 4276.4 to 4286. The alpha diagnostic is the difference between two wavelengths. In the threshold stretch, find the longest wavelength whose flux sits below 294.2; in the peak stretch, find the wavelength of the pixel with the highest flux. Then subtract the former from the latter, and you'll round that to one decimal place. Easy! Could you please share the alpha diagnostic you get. 50.0 angstroms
